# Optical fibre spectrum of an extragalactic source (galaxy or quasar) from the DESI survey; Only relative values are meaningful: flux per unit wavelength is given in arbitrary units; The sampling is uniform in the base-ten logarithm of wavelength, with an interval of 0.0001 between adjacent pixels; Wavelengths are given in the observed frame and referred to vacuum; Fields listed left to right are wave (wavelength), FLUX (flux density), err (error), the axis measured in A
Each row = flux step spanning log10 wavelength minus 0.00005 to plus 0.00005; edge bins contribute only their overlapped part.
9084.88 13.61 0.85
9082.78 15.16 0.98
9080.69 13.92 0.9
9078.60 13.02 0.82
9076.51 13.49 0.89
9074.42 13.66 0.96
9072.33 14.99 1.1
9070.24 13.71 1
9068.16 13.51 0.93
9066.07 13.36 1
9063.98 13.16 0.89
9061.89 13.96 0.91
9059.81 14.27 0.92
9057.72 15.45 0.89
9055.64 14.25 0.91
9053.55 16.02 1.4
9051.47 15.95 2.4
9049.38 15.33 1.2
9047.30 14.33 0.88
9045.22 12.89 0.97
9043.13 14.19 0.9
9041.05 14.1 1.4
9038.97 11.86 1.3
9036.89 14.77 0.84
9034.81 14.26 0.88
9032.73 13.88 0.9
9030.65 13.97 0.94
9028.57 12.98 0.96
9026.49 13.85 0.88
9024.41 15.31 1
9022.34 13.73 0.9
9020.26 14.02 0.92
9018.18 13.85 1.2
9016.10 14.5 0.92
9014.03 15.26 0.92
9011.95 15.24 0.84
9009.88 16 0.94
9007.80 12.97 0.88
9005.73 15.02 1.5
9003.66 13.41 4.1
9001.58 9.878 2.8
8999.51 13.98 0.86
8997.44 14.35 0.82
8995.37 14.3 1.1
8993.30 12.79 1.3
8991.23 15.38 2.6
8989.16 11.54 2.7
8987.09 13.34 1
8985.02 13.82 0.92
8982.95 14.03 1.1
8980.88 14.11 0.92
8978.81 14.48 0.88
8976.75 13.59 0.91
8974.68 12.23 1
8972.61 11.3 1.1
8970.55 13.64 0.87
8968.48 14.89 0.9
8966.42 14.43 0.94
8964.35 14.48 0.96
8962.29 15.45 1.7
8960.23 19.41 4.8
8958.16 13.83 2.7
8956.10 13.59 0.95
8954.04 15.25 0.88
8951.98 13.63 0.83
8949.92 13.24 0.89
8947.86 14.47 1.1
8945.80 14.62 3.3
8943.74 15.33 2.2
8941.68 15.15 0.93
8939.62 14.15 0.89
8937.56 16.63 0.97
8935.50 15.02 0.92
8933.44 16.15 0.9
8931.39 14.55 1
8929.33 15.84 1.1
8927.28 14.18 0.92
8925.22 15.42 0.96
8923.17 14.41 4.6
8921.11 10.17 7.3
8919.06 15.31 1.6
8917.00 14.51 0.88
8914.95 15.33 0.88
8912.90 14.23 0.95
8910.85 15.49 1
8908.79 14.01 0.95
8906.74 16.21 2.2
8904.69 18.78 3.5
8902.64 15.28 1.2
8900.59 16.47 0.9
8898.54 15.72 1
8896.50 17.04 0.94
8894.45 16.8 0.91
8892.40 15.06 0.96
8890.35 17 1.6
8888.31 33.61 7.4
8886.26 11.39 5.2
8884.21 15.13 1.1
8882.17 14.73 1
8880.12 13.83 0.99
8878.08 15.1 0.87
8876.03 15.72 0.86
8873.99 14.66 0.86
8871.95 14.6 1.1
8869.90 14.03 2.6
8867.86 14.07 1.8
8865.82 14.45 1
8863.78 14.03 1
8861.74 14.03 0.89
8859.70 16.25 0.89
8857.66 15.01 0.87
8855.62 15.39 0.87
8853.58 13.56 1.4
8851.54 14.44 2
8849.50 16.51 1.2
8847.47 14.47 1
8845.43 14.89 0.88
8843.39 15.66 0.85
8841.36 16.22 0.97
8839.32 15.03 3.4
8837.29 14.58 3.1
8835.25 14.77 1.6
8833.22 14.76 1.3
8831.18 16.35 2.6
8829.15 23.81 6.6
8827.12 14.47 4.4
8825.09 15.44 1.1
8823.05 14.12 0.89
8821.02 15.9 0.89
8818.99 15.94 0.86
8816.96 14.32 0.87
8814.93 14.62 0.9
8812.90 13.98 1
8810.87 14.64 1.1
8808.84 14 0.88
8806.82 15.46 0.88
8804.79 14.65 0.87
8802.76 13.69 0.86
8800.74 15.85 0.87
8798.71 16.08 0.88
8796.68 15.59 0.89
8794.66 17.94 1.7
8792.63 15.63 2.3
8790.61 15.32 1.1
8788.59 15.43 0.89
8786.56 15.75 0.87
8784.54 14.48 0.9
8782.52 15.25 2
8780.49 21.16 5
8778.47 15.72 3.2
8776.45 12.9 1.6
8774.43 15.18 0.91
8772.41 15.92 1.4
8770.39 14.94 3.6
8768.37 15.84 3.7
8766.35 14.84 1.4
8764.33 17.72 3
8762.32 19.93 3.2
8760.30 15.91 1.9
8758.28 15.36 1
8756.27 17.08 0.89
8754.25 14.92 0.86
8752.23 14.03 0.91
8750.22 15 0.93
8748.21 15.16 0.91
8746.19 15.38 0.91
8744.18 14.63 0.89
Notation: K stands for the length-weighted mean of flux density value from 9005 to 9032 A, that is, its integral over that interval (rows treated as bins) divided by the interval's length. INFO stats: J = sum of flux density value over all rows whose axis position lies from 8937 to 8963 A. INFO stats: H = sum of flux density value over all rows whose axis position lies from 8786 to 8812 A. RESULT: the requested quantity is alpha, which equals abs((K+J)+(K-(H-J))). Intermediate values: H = 200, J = 195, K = 14.3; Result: 218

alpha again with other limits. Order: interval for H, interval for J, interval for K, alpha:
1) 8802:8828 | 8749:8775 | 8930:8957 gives 252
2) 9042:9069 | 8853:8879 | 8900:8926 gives 225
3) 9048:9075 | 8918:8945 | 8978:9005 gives 224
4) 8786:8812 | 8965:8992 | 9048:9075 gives 182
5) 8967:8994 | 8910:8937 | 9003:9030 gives 235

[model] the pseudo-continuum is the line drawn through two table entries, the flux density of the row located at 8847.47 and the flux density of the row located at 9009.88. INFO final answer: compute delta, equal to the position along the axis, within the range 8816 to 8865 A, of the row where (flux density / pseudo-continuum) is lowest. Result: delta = 8853.58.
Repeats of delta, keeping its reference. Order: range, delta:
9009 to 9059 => 9038.97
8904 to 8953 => 8921.11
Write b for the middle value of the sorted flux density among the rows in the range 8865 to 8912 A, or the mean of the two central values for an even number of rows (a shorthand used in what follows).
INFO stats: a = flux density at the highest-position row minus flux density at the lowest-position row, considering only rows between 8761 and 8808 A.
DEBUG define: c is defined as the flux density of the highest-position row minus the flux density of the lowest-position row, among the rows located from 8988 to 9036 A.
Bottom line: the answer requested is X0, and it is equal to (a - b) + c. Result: -16.9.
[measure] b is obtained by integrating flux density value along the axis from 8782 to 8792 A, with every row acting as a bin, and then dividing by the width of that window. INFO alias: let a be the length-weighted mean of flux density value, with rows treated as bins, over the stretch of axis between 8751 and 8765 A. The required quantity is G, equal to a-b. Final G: 1.1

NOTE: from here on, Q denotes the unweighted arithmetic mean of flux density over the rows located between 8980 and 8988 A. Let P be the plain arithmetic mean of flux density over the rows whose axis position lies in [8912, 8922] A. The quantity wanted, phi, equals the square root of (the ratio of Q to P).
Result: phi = 1.00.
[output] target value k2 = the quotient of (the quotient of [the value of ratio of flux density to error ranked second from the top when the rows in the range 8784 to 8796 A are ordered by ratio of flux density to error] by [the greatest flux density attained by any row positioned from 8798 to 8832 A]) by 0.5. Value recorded 1.46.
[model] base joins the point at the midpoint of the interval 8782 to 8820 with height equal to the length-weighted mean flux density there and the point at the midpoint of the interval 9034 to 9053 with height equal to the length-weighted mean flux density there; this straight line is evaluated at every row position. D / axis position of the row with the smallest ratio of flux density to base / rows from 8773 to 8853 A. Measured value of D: 8776.45 A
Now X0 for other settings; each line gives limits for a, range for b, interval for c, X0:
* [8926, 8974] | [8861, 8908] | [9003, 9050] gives -16.1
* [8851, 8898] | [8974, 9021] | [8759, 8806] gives -12.7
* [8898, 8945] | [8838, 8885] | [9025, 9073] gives -14.0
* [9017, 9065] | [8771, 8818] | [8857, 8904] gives -15.7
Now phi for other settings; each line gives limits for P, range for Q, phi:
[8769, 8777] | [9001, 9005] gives 0.89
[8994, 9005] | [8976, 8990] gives 1.01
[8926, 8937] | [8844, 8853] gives 1.00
